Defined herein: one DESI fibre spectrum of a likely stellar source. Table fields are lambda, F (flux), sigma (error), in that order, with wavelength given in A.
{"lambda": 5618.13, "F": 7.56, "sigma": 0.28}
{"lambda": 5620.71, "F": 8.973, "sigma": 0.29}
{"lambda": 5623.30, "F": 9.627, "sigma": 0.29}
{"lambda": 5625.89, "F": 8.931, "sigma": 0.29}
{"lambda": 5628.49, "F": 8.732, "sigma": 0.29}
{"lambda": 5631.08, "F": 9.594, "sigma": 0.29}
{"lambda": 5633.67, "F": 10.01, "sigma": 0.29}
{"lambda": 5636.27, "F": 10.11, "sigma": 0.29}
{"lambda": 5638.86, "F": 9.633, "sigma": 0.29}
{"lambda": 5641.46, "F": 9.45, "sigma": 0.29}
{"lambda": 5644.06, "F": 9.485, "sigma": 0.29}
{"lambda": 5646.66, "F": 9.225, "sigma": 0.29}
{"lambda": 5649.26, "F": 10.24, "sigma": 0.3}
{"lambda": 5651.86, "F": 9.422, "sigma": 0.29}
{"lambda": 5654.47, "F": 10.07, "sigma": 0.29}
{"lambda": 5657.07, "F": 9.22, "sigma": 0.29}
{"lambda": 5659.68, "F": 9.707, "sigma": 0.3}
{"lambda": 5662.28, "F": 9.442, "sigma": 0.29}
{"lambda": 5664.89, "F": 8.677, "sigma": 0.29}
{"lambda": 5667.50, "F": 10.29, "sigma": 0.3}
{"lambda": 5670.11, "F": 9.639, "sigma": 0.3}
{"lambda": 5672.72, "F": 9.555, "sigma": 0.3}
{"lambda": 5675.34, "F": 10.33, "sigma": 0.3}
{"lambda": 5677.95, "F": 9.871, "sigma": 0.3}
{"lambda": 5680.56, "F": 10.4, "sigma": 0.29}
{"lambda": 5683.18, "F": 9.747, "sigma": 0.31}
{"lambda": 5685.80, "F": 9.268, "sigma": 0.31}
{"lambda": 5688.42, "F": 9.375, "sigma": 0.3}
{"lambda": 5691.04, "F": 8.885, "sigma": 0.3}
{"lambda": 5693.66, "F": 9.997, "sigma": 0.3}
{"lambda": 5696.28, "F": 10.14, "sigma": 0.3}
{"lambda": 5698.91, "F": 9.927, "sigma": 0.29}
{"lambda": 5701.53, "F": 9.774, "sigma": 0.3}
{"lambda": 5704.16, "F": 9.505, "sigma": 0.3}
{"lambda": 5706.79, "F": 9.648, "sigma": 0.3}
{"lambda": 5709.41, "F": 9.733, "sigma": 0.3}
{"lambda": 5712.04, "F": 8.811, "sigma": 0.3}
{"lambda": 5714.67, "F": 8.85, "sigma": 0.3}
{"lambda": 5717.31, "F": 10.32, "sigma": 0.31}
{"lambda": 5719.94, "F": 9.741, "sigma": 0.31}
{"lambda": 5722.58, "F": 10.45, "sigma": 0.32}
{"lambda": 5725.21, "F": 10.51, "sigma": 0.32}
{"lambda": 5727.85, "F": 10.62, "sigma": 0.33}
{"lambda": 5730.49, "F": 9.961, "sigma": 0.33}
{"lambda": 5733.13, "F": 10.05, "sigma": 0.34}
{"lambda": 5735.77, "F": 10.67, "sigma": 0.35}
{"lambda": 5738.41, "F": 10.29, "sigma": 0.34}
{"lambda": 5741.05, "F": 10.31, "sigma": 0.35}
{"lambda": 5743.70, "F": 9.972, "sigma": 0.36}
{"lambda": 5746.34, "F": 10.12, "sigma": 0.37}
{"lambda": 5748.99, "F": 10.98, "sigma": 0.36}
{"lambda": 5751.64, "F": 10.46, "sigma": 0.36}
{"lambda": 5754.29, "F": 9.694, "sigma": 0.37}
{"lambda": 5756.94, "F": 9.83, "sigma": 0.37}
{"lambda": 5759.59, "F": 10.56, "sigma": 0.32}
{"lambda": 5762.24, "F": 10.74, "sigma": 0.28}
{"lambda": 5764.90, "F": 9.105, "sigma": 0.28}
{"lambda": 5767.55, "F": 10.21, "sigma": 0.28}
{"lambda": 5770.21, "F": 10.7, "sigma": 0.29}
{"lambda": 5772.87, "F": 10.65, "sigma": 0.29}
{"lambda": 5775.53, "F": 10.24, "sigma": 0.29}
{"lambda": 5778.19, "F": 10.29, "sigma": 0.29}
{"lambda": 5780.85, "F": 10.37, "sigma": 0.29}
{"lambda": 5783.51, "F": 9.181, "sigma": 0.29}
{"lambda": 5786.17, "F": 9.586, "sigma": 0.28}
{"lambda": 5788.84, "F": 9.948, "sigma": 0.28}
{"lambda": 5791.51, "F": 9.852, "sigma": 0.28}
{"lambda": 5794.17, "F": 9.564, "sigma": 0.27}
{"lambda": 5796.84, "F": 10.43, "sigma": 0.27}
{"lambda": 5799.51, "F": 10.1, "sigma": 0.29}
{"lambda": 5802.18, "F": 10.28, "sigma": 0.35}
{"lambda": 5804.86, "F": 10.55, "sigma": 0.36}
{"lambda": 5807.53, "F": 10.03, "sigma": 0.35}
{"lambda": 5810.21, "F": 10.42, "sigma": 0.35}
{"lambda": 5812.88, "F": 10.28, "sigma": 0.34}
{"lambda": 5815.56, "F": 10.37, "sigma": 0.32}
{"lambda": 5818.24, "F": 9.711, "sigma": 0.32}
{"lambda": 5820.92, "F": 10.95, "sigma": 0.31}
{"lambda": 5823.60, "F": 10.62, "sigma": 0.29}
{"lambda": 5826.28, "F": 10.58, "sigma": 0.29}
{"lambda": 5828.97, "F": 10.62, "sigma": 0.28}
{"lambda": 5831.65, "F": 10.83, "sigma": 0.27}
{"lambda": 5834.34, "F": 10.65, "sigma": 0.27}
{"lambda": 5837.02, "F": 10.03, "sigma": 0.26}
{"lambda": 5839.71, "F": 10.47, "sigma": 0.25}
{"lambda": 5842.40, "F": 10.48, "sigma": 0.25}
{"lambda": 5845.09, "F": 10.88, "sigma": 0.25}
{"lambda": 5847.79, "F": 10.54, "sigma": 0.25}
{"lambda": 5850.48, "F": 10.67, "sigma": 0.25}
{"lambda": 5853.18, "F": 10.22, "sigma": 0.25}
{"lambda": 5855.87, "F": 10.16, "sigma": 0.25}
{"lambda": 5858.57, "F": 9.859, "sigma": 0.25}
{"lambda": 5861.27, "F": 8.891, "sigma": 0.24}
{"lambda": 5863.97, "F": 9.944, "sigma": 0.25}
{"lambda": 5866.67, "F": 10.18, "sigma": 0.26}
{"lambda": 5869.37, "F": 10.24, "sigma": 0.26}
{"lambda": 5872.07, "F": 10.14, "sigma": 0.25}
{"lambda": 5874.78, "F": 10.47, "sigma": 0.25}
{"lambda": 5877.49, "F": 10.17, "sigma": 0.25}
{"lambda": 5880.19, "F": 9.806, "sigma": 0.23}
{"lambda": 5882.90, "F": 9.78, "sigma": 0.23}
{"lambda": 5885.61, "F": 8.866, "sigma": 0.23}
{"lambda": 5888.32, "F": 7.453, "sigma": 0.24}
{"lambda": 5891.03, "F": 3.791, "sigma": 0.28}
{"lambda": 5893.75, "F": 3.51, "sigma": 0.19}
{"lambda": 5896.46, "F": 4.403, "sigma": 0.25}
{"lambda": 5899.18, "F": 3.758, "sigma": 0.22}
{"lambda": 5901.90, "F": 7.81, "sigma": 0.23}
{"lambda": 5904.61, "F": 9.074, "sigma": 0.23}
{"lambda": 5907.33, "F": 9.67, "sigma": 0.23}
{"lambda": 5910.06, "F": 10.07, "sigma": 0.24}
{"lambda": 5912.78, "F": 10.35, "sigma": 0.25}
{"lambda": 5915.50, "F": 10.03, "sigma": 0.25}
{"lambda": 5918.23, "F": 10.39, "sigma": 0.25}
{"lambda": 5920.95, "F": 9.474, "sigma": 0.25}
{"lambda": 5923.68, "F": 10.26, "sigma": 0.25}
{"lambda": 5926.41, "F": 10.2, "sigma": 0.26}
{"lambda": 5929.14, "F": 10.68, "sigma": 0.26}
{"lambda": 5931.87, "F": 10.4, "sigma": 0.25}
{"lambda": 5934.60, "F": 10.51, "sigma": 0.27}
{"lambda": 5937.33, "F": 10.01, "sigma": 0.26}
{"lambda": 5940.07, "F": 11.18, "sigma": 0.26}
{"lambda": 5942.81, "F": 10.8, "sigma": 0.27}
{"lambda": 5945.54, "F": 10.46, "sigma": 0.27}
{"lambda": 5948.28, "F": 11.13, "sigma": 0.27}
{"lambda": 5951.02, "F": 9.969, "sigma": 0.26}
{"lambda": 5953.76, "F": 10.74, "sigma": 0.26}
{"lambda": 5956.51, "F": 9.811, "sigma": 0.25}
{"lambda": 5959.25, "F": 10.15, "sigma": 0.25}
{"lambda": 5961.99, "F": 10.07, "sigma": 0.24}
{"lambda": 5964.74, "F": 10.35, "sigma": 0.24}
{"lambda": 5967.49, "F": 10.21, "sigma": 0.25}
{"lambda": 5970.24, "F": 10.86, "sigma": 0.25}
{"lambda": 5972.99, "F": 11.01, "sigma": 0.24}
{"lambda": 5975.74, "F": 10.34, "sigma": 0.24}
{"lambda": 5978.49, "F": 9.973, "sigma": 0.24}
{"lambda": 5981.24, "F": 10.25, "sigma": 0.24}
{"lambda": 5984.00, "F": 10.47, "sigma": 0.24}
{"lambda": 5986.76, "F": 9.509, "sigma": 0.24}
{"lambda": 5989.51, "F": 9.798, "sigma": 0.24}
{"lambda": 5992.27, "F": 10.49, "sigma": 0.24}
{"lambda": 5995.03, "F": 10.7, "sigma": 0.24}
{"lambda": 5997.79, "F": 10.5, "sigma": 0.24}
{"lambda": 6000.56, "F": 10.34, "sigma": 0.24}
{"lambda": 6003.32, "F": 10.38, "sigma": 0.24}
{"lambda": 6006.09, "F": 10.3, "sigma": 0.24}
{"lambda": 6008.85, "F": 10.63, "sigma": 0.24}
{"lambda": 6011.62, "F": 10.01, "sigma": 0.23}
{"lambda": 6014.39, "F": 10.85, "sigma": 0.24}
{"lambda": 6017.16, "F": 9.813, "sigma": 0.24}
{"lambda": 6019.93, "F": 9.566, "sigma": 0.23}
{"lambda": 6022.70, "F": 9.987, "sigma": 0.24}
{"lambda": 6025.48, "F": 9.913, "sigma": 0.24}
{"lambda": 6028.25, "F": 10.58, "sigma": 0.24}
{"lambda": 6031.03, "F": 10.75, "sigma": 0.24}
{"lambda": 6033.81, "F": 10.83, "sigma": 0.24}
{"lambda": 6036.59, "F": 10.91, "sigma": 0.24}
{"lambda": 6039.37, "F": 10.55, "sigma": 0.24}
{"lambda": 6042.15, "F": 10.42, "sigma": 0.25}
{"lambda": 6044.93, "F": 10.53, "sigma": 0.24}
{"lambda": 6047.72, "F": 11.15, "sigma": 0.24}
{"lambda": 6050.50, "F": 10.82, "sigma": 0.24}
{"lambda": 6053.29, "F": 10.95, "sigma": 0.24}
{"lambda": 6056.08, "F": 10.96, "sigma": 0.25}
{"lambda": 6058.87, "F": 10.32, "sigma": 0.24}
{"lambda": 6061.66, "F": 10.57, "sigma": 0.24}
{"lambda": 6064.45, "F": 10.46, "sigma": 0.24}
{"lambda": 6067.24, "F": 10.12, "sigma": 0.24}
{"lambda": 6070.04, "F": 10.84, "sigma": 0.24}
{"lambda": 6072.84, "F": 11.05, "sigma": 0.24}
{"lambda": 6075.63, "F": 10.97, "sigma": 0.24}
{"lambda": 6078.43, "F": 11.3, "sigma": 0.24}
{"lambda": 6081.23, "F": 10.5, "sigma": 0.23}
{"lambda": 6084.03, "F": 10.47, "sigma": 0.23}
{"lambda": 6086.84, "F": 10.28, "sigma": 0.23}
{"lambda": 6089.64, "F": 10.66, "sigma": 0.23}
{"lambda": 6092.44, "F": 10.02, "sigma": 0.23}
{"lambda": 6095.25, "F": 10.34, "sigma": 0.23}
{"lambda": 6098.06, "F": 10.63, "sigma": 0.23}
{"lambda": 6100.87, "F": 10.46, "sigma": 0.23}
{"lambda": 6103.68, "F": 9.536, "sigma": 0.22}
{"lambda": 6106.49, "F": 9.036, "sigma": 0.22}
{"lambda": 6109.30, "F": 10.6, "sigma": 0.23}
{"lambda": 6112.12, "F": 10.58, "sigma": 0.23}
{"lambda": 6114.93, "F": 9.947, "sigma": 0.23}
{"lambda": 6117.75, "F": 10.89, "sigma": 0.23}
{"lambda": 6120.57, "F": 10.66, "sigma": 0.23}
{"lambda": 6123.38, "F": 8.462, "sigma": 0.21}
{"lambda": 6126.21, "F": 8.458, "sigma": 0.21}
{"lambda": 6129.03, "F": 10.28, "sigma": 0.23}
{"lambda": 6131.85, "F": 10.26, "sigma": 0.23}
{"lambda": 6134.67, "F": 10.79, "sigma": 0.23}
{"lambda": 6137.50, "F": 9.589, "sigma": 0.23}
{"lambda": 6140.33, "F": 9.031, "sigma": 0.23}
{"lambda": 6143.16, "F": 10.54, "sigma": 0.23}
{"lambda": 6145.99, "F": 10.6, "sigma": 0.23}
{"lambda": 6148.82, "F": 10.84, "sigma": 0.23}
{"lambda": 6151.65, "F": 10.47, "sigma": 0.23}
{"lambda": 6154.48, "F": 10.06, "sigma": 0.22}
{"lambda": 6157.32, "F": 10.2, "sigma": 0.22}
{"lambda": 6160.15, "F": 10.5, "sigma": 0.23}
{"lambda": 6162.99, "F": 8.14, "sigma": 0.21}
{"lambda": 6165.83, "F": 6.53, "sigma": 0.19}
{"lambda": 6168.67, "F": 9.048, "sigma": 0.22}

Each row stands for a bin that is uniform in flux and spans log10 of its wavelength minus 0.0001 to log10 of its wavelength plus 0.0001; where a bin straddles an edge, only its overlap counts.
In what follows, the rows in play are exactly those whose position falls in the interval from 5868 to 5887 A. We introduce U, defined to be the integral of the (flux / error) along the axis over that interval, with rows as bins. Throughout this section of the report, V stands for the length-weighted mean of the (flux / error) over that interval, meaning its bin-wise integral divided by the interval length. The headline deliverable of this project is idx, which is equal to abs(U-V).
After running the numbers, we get 736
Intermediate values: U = 777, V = 40.9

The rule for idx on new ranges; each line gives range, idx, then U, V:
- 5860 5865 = 153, 192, 38.3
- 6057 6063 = 218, 261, 43.5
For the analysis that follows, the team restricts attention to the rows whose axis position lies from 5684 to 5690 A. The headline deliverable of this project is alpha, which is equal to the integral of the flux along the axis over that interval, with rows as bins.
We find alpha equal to 56.0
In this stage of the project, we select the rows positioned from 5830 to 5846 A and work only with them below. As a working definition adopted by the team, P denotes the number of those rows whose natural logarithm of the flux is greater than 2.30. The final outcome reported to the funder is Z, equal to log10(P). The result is 0.8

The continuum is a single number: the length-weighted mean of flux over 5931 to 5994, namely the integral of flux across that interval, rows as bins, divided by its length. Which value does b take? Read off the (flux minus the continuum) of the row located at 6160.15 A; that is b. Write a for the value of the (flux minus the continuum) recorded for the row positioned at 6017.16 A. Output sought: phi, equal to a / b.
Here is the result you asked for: -4.3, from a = -0.6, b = 0.1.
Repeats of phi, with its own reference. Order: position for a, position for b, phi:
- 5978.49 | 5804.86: -2.2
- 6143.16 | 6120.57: 0.6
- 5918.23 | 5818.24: 0.0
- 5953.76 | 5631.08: -0.5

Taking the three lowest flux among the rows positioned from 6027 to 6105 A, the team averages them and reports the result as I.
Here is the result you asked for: 9.9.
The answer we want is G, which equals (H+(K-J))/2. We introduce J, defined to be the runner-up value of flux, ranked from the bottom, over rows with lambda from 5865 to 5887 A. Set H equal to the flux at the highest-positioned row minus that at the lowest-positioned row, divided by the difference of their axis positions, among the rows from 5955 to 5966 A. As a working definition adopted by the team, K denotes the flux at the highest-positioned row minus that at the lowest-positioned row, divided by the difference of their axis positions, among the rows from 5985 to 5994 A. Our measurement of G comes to -4.8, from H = 0.07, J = 9.78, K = 0.18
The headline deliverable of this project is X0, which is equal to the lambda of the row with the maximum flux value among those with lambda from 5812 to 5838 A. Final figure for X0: 5820.92 A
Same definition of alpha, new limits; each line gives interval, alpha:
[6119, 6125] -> 57.3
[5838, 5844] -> 62.8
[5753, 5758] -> 48.8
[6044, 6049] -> 54.2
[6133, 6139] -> 61.0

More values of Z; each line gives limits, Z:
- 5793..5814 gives 0.8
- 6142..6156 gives 0.7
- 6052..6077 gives 1.0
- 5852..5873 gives 0.7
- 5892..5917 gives 0.5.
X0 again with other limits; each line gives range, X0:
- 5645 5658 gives 5649.26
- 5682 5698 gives 5696.28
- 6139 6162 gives 6148.82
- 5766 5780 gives 5770.21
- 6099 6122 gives 6117.75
